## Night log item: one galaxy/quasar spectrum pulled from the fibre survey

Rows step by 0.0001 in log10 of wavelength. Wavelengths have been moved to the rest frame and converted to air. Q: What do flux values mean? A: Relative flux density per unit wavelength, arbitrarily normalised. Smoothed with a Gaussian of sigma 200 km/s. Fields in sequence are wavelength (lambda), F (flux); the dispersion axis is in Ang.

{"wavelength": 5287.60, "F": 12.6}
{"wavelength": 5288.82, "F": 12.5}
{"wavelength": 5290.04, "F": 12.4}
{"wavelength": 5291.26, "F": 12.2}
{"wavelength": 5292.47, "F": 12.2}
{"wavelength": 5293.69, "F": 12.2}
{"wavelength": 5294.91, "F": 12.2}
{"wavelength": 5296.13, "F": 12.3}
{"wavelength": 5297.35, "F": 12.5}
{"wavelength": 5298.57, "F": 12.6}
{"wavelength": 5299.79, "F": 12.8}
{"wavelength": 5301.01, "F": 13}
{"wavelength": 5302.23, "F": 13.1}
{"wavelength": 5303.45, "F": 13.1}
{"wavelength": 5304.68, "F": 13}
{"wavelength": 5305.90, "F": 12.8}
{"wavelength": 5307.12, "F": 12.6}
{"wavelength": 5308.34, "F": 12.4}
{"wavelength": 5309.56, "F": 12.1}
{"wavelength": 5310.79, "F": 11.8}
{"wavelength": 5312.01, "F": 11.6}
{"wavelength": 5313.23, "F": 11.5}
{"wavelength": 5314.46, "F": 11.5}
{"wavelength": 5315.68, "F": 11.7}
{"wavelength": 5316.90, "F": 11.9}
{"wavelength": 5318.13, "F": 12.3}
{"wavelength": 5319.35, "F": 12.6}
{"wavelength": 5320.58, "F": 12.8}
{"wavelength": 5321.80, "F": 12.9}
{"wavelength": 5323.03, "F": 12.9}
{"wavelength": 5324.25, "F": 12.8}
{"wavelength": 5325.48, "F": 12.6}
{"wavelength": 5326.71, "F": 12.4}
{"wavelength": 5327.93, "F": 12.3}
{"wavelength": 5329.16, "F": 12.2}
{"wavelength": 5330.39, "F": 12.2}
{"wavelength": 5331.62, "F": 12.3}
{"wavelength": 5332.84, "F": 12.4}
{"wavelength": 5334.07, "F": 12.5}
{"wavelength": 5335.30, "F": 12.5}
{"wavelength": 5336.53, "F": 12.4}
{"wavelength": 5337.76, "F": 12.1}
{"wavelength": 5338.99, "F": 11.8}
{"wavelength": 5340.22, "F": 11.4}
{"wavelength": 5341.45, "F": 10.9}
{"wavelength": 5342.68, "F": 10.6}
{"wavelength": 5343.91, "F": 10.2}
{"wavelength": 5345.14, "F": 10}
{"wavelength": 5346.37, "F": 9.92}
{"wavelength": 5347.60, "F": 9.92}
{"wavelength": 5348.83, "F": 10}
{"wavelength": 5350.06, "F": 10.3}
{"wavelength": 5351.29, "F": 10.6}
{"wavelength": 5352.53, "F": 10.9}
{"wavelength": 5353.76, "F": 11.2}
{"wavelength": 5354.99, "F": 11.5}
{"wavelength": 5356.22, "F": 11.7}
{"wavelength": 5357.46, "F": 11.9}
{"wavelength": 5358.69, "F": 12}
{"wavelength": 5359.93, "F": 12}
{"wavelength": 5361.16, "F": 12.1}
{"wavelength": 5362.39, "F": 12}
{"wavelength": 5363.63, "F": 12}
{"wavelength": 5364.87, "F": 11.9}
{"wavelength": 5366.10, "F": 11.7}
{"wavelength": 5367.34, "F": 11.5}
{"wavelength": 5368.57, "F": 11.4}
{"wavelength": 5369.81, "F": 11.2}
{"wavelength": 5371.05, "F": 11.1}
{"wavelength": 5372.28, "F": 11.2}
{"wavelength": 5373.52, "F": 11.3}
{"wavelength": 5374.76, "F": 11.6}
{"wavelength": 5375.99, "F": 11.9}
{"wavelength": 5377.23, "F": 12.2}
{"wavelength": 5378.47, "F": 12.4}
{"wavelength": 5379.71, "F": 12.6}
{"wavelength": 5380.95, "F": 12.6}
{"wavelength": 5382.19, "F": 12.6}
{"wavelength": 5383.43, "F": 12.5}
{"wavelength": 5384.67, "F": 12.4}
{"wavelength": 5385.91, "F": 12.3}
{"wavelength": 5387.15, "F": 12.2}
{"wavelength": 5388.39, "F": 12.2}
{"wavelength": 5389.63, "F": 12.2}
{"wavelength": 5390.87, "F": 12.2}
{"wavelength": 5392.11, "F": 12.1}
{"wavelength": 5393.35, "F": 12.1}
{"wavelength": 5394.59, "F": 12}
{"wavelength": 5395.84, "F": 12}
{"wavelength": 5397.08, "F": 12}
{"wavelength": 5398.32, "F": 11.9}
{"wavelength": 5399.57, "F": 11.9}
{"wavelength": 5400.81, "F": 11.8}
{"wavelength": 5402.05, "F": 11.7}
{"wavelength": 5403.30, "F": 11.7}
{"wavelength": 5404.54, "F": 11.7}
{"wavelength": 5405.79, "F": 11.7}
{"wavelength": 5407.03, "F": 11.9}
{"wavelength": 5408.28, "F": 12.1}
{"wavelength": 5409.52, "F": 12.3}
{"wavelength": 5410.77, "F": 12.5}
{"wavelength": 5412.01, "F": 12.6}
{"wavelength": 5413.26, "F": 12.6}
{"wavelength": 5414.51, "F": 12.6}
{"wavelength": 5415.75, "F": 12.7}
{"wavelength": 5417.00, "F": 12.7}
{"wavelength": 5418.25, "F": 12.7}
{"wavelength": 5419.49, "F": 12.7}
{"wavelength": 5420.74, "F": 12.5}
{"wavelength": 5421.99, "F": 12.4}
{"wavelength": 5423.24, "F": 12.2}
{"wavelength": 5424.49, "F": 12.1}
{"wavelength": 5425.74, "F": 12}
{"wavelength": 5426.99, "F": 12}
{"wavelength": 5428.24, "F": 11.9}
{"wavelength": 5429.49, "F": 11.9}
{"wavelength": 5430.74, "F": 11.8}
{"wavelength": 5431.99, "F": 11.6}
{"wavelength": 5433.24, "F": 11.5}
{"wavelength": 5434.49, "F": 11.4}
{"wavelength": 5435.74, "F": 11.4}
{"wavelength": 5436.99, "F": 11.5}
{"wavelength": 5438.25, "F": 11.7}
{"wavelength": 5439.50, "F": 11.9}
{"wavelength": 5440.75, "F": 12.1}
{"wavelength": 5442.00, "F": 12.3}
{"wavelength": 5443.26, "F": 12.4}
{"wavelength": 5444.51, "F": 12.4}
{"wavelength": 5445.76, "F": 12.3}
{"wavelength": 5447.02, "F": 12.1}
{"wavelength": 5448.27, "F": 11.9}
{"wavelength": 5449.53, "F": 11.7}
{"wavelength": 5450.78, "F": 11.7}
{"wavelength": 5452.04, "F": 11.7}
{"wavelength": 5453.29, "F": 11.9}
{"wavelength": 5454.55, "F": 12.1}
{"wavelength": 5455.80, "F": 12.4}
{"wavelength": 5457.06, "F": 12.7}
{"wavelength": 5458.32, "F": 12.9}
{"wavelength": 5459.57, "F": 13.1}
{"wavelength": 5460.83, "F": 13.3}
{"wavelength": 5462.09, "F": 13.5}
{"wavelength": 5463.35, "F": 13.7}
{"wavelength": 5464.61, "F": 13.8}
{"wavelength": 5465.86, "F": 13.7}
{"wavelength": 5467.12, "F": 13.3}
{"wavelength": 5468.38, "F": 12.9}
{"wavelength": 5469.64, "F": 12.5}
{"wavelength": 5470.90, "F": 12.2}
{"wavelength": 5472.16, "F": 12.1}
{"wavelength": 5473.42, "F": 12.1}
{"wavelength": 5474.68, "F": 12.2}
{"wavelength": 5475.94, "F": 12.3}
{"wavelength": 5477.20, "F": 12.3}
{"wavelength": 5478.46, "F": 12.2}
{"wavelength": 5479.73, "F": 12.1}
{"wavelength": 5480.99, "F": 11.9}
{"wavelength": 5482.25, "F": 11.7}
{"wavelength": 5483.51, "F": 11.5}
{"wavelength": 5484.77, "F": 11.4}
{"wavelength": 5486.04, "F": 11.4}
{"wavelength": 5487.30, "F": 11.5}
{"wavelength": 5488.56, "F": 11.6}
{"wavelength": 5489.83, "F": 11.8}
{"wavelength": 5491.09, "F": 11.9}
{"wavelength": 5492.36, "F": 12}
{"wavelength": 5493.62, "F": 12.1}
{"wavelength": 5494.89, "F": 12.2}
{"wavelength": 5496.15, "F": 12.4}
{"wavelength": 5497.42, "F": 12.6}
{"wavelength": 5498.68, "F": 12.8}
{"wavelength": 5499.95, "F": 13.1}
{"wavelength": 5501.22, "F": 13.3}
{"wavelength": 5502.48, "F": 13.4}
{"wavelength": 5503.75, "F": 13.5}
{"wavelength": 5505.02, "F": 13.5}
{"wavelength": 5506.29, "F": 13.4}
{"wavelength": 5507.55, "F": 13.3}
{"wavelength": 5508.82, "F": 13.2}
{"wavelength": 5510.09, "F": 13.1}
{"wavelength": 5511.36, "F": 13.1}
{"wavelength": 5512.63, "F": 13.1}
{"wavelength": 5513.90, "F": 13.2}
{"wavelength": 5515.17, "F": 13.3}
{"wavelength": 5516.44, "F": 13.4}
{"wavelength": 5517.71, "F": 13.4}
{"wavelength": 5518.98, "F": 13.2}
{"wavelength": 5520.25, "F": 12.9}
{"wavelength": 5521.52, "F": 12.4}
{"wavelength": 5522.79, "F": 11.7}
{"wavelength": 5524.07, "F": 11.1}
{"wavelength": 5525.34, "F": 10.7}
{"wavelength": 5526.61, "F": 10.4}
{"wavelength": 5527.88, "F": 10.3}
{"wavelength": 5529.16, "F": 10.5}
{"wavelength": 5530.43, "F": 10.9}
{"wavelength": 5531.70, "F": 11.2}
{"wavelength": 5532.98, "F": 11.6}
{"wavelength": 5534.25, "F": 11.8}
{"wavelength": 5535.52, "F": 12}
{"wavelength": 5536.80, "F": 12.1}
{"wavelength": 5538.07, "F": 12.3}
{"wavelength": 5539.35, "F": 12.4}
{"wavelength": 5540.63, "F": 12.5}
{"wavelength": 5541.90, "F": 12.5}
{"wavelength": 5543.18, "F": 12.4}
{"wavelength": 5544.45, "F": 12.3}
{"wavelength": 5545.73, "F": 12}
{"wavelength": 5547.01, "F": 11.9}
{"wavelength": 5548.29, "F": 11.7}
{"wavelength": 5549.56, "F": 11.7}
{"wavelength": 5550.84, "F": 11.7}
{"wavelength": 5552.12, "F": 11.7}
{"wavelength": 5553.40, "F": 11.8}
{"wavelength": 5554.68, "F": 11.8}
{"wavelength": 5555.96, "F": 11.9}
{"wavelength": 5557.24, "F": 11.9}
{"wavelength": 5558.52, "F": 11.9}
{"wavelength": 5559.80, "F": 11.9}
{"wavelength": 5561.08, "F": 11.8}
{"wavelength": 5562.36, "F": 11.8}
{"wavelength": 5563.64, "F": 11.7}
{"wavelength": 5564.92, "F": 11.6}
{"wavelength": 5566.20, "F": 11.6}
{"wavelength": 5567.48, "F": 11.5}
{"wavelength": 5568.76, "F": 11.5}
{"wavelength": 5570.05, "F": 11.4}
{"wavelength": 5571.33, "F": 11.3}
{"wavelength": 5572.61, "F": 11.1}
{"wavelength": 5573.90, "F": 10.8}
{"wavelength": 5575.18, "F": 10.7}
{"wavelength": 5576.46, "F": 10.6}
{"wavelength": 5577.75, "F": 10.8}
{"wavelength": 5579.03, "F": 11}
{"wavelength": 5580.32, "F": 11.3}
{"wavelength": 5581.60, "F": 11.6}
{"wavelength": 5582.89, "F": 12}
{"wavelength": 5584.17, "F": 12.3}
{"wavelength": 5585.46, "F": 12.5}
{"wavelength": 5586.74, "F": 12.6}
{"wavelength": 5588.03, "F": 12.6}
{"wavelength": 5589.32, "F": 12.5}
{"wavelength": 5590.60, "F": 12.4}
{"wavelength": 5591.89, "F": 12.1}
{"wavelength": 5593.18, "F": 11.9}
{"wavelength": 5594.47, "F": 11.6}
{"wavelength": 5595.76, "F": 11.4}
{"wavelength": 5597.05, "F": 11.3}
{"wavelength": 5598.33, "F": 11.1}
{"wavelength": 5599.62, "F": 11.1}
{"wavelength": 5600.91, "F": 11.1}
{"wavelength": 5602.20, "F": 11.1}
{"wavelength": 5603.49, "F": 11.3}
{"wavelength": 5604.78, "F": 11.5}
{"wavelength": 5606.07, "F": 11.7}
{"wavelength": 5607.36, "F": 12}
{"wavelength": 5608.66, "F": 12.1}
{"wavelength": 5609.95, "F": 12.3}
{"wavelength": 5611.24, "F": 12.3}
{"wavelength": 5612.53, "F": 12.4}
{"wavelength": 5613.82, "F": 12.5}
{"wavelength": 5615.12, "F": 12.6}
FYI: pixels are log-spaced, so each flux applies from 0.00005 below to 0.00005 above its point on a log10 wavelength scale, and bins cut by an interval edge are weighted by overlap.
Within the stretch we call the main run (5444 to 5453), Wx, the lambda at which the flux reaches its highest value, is 5444.51 Ang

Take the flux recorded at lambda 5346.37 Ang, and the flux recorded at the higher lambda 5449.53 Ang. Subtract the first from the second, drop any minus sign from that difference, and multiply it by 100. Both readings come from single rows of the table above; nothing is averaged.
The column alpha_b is 178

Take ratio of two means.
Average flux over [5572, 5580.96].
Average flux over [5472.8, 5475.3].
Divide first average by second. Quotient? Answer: 0.90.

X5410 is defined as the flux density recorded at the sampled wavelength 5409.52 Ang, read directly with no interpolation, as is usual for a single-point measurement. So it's 12.3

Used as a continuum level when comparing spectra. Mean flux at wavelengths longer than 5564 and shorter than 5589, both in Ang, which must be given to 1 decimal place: 11.5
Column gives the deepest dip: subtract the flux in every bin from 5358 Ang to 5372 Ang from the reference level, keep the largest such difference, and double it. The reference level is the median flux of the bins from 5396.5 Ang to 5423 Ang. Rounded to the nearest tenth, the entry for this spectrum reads 2.4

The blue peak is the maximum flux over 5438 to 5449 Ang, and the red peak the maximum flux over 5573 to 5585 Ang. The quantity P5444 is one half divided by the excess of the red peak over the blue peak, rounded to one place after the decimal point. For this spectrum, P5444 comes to -5.0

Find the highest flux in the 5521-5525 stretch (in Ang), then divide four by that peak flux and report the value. 0.323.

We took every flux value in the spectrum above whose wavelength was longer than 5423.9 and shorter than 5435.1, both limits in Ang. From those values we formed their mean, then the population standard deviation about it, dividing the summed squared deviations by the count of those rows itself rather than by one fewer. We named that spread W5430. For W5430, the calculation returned 0.23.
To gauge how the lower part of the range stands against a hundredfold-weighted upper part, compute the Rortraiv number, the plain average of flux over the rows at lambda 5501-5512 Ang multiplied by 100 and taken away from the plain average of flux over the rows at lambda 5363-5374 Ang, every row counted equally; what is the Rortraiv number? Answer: -1320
